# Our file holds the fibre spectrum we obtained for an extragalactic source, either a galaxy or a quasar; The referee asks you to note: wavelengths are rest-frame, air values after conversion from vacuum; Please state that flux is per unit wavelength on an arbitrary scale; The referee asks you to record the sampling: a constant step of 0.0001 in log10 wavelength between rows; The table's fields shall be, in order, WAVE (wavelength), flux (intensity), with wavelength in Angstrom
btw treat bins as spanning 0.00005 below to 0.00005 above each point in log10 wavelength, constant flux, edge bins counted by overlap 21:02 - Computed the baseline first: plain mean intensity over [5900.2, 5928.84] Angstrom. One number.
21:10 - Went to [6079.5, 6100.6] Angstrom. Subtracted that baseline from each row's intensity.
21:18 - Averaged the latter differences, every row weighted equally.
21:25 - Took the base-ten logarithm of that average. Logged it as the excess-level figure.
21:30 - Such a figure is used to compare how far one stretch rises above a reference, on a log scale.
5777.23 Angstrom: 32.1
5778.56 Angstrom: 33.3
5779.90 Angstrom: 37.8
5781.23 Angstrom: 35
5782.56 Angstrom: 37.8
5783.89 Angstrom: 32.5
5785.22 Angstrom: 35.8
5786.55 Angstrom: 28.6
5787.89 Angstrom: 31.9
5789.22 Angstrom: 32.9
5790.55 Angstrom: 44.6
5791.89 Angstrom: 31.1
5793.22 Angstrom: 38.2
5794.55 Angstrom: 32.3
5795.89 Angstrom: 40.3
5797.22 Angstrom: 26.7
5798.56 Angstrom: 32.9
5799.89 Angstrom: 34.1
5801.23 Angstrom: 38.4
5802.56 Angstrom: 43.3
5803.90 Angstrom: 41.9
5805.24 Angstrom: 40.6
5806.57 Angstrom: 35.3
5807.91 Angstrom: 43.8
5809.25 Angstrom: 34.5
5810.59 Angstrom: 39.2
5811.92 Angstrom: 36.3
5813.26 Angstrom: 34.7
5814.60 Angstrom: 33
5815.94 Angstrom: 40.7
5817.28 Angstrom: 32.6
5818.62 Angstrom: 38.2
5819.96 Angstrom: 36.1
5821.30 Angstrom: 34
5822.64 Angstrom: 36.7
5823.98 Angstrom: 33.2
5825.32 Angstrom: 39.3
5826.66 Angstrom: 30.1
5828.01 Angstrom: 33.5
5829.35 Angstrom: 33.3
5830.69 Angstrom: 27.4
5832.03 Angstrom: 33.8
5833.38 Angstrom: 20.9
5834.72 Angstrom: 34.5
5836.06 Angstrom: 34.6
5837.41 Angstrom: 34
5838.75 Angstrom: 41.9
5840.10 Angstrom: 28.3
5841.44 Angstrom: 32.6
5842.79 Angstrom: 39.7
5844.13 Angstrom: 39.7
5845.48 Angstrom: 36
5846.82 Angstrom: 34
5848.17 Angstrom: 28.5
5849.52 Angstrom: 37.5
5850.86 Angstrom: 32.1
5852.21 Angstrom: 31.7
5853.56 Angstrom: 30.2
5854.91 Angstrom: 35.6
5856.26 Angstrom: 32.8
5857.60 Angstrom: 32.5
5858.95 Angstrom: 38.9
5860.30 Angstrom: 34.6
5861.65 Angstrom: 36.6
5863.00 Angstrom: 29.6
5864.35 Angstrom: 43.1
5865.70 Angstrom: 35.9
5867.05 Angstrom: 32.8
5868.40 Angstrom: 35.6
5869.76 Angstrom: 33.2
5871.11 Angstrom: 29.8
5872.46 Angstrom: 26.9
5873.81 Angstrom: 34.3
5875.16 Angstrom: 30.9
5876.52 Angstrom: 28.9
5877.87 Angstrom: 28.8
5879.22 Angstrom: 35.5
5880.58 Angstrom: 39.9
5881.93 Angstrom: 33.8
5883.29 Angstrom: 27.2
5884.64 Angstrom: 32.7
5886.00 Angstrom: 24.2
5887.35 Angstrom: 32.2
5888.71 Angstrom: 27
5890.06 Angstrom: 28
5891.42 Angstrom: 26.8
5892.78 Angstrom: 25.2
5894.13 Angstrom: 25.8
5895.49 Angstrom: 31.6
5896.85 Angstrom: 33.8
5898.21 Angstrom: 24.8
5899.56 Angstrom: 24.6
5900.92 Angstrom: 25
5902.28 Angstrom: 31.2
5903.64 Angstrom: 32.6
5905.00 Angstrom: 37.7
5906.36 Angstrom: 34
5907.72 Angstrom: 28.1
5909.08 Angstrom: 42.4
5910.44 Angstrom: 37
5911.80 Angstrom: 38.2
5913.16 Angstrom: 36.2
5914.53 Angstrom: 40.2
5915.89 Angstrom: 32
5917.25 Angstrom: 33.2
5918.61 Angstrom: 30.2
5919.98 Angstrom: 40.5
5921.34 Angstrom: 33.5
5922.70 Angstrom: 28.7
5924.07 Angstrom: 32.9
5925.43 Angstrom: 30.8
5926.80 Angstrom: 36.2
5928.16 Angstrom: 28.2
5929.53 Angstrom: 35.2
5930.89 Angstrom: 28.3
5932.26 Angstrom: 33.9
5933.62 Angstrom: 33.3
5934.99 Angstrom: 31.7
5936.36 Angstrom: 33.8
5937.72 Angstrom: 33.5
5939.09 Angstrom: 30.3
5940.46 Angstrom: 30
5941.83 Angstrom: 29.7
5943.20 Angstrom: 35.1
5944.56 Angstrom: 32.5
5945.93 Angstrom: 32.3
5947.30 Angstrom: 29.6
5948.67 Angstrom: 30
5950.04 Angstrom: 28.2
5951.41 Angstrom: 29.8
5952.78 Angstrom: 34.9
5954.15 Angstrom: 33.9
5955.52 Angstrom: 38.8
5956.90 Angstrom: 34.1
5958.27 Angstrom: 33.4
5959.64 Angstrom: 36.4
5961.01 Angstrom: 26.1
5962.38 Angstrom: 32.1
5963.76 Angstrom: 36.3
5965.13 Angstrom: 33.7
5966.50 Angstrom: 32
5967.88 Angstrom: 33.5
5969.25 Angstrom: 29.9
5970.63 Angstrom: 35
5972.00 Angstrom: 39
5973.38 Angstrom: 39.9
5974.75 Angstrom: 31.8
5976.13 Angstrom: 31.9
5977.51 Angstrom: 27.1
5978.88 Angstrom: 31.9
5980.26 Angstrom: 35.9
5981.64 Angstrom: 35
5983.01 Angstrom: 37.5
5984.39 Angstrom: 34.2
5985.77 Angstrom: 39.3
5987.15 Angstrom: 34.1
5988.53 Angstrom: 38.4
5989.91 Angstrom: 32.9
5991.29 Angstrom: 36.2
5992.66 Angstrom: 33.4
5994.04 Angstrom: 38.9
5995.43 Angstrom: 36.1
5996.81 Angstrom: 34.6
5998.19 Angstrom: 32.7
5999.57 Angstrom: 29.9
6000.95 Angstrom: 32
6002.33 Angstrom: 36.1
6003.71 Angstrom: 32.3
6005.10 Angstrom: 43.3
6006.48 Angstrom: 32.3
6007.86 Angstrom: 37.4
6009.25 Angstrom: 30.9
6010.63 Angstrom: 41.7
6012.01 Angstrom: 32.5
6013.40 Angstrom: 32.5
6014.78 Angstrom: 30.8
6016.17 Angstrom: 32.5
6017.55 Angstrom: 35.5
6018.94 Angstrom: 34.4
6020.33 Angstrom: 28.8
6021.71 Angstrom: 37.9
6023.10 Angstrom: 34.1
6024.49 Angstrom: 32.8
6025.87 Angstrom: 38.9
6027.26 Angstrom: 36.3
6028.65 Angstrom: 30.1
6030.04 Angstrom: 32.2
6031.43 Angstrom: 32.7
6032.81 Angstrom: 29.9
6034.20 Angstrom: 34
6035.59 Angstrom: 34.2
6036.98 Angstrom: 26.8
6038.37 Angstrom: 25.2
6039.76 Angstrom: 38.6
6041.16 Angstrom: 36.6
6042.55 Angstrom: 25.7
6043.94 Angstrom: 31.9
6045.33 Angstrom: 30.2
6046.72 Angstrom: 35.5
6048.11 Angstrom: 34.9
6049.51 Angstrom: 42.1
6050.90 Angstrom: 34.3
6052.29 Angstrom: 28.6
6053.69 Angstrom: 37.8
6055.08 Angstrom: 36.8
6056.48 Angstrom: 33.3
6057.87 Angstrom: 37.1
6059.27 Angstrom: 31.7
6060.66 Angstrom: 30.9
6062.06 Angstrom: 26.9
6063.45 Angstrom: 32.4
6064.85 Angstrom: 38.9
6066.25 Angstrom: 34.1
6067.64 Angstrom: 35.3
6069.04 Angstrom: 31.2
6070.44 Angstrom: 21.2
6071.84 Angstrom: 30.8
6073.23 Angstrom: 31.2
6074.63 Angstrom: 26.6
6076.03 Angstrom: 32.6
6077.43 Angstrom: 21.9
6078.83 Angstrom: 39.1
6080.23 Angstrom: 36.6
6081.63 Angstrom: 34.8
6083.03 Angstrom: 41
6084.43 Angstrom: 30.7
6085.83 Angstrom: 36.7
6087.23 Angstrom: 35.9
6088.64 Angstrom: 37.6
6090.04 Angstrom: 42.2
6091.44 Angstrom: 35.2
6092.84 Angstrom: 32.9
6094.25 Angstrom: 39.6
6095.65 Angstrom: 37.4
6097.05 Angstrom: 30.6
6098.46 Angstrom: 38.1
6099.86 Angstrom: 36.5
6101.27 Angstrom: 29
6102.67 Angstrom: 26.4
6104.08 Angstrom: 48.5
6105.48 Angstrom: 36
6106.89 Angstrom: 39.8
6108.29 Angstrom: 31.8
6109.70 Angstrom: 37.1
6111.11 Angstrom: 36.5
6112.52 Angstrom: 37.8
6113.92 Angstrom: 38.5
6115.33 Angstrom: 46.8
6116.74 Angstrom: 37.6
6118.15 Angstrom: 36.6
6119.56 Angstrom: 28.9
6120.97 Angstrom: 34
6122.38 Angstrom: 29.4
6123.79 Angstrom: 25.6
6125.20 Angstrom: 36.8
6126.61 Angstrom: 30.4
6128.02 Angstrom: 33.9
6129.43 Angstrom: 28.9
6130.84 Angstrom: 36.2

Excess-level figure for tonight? 0.42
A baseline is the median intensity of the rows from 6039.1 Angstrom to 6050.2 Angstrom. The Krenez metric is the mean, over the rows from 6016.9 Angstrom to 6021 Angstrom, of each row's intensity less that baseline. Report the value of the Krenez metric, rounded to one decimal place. -2.3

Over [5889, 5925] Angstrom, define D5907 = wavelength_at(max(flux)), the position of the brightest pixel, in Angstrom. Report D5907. 5909.08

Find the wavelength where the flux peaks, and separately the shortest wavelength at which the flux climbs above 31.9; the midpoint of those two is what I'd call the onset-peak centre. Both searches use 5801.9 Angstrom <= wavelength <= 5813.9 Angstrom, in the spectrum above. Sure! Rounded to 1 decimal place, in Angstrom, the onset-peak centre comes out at 5805.2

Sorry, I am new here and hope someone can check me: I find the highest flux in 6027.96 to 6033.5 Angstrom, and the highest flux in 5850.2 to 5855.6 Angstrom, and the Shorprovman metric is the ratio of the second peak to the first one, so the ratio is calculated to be 1.09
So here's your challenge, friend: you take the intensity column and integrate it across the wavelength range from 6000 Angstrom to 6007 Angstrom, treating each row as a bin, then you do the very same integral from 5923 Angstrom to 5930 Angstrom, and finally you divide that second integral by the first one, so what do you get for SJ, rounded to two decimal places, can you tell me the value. 0.92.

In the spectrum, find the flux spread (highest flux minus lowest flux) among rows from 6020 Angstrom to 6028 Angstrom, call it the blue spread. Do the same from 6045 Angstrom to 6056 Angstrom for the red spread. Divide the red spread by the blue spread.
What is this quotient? 1.3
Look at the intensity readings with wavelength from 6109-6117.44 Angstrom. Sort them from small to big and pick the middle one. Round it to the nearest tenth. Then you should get 37.7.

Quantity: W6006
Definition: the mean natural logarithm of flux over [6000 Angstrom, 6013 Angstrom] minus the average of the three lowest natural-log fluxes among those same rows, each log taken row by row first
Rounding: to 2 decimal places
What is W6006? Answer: 0.10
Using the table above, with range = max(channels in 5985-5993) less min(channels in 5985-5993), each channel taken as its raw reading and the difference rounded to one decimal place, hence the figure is 6.4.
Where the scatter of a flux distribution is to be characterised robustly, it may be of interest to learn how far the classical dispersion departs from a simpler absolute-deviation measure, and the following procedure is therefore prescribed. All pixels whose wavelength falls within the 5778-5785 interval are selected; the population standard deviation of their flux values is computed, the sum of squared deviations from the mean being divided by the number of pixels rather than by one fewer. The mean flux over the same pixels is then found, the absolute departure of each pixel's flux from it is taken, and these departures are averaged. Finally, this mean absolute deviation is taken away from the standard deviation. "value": 0.19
